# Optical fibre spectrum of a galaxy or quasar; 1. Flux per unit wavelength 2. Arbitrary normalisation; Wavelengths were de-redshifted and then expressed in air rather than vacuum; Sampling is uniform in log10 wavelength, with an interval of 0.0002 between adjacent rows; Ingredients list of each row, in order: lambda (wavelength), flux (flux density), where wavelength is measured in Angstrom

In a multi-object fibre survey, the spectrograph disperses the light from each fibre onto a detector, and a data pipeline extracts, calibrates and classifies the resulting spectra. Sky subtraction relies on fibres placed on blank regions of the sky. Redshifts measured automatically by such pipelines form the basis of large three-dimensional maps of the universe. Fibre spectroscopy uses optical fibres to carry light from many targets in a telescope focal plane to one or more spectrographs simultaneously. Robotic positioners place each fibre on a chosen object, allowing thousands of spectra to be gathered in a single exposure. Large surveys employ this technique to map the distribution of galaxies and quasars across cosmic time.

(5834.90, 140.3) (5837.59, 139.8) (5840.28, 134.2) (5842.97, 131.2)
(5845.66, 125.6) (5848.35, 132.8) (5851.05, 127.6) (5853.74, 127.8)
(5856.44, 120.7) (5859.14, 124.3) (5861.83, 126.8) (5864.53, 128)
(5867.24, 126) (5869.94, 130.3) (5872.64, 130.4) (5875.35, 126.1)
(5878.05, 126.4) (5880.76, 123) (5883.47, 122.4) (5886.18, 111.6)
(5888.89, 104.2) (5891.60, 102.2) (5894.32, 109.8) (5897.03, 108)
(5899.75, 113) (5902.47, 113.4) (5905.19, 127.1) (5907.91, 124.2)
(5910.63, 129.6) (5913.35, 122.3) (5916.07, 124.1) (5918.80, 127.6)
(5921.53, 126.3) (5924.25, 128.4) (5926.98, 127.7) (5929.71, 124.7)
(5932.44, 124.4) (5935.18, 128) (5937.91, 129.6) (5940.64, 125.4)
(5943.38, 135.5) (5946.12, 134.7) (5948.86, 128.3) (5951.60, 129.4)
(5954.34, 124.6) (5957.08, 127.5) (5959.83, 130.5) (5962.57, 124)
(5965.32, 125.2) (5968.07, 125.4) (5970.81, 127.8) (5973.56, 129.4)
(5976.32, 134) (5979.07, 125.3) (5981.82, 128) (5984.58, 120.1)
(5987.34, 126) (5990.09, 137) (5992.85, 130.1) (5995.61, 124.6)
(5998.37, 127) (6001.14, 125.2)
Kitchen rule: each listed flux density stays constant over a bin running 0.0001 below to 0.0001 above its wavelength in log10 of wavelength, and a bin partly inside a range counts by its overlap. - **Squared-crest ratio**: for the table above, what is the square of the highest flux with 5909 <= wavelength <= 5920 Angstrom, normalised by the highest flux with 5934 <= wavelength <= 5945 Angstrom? 124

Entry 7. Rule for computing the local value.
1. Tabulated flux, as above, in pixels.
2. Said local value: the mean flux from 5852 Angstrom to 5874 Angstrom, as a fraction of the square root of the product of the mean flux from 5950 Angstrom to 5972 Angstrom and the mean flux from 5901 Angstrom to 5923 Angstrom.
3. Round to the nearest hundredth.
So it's 1.01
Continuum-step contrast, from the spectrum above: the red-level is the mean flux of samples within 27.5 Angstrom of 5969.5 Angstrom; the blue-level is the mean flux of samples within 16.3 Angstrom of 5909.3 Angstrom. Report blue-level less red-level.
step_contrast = -7.2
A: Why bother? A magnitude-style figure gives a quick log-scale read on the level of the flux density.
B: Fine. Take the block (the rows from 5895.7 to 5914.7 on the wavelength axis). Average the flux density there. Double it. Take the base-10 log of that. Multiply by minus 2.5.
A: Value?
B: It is -5.947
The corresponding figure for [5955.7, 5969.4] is -6.008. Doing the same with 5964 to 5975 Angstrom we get -6.012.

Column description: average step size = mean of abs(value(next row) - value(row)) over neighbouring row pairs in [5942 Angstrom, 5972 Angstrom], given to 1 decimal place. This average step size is 2.9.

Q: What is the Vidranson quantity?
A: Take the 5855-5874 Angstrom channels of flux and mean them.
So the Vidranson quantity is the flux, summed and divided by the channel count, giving 126.6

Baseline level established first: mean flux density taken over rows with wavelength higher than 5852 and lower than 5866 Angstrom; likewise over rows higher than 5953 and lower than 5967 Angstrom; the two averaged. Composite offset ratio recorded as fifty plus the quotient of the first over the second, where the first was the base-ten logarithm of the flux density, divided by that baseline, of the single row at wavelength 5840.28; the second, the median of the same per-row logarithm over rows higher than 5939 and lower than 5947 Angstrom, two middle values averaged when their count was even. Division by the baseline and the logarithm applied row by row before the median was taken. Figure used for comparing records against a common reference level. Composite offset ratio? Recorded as 50.9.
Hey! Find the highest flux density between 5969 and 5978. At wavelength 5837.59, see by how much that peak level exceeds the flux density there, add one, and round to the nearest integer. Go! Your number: -5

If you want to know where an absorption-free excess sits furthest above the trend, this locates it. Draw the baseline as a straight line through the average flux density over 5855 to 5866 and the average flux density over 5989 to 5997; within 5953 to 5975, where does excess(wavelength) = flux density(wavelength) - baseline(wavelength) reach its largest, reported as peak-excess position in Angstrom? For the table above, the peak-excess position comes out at 5959.83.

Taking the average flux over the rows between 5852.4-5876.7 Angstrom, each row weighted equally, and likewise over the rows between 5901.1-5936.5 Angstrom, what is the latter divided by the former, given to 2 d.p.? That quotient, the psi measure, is 0.99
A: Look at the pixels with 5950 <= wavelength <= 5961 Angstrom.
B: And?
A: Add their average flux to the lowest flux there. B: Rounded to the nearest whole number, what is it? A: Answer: 253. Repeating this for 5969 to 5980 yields 254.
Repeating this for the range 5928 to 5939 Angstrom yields 251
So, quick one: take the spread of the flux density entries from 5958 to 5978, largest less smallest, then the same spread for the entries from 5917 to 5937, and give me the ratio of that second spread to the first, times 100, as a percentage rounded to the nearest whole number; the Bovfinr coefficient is 40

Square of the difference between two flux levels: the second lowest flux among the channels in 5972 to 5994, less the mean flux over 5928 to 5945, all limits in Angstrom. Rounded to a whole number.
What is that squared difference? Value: 7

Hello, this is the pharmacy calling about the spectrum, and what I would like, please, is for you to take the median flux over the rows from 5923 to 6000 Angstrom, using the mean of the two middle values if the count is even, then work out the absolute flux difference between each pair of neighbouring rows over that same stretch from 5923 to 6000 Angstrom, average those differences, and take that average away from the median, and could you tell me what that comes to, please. 123.7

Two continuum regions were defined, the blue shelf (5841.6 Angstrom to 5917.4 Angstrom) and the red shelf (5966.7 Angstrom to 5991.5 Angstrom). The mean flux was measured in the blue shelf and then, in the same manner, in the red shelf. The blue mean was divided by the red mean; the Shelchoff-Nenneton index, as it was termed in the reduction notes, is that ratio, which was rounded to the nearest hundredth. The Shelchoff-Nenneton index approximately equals 0.95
